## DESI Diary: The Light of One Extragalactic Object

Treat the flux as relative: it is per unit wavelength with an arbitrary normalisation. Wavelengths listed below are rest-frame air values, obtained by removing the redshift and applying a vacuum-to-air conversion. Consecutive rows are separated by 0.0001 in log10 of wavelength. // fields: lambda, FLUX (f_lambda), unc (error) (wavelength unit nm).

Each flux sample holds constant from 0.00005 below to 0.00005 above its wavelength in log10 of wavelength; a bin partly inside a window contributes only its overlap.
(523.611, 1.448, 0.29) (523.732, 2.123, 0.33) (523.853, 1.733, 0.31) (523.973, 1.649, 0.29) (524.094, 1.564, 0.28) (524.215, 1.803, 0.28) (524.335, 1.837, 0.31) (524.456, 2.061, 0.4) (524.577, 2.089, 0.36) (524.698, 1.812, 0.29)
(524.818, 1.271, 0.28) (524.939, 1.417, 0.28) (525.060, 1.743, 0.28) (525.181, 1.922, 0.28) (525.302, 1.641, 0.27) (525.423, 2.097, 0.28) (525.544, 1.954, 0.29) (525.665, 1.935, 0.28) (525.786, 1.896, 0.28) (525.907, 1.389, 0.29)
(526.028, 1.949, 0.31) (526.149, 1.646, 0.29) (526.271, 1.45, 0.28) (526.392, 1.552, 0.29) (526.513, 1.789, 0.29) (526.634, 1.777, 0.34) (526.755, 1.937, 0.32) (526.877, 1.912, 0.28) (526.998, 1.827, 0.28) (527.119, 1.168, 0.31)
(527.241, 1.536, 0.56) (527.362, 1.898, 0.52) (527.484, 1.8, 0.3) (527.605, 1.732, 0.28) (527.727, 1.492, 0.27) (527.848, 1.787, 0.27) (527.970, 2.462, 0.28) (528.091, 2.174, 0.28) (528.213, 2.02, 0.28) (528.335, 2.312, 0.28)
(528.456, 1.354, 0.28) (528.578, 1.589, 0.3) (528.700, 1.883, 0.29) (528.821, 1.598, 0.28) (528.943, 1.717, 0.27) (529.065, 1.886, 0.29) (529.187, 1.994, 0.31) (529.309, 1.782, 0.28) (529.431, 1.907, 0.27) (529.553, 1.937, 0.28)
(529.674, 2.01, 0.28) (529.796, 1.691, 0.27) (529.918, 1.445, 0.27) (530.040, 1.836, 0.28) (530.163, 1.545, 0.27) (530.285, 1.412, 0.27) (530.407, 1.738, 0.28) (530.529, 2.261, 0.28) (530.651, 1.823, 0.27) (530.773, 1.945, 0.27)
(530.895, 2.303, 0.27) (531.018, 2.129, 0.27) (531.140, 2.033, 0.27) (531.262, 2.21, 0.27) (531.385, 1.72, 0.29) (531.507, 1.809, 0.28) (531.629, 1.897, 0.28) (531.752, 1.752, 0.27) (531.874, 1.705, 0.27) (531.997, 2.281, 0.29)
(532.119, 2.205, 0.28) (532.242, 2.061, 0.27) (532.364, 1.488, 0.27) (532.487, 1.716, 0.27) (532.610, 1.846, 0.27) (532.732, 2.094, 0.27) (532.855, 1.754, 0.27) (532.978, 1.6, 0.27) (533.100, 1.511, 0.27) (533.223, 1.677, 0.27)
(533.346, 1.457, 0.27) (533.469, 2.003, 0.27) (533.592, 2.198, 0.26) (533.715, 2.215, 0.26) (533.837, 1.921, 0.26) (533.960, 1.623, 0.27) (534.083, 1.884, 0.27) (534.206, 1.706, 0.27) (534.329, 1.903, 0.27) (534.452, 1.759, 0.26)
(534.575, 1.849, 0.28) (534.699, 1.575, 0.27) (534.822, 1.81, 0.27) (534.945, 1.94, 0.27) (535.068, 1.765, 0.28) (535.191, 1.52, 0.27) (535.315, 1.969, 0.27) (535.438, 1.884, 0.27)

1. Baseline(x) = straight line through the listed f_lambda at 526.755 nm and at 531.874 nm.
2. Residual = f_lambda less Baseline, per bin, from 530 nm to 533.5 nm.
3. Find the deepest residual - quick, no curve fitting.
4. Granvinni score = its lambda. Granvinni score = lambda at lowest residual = 530.285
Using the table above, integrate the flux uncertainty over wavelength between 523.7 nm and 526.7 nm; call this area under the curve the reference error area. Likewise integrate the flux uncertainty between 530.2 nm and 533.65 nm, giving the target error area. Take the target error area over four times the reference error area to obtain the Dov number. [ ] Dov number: 0.26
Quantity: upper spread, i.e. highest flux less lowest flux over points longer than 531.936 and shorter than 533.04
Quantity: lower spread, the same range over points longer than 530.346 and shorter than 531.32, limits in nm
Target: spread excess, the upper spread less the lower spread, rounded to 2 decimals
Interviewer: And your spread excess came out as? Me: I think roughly 0.23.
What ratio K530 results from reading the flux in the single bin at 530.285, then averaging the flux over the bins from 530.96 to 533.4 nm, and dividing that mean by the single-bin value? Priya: 1.31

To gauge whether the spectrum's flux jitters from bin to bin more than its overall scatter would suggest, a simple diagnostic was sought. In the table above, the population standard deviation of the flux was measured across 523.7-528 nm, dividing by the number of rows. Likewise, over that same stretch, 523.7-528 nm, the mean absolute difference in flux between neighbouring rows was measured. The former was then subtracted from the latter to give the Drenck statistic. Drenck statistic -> -0.015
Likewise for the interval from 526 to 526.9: -0.026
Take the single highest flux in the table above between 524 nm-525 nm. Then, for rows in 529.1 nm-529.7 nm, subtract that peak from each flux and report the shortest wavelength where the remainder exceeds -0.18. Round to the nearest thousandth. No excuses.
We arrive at 529.187 nm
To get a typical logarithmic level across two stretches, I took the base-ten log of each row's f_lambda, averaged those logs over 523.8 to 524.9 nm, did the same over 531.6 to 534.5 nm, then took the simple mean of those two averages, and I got 0.251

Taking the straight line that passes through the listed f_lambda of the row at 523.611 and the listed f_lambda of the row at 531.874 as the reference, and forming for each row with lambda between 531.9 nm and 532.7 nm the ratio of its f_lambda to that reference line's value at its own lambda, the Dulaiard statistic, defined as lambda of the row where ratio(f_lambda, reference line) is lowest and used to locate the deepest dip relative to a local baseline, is 532.364 nm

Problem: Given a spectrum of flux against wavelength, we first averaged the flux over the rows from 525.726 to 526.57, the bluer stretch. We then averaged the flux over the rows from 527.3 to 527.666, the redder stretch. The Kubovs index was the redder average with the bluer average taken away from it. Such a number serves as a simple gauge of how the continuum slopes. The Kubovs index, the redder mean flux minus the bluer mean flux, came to 0.143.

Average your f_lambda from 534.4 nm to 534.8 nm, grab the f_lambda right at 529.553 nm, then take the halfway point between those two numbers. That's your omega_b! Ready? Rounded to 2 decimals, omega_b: 1.83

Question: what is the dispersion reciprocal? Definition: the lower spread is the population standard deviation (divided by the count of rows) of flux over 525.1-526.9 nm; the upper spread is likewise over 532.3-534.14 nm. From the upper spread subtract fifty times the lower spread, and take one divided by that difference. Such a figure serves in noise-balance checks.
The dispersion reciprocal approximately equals -0.102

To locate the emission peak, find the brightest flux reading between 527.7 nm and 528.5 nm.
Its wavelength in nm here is 527.970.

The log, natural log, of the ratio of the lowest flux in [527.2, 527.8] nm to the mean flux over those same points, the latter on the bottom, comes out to -0.13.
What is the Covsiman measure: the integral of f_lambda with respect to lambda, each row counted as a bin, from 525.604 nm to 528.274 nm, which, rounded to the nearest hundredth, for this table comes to 4.75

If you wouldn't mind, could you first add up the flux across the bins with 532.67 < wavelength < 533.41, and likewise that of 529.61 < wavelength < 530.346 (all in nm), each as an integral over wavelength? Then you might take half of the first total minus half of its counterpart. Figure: 0.013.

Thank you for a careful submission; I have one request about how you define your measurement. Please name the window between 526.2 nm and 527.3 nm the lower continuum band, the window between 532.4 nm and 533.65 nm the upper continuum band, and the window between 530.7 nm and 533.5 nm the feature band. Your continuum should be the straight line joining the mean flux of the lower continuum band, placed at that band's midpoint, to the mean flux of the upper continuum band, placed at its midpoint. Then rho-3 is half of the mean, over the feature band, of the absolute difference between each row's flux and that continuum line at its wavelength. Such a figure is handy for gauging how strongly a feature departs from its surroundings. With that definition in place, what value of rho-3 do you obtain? 0.12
